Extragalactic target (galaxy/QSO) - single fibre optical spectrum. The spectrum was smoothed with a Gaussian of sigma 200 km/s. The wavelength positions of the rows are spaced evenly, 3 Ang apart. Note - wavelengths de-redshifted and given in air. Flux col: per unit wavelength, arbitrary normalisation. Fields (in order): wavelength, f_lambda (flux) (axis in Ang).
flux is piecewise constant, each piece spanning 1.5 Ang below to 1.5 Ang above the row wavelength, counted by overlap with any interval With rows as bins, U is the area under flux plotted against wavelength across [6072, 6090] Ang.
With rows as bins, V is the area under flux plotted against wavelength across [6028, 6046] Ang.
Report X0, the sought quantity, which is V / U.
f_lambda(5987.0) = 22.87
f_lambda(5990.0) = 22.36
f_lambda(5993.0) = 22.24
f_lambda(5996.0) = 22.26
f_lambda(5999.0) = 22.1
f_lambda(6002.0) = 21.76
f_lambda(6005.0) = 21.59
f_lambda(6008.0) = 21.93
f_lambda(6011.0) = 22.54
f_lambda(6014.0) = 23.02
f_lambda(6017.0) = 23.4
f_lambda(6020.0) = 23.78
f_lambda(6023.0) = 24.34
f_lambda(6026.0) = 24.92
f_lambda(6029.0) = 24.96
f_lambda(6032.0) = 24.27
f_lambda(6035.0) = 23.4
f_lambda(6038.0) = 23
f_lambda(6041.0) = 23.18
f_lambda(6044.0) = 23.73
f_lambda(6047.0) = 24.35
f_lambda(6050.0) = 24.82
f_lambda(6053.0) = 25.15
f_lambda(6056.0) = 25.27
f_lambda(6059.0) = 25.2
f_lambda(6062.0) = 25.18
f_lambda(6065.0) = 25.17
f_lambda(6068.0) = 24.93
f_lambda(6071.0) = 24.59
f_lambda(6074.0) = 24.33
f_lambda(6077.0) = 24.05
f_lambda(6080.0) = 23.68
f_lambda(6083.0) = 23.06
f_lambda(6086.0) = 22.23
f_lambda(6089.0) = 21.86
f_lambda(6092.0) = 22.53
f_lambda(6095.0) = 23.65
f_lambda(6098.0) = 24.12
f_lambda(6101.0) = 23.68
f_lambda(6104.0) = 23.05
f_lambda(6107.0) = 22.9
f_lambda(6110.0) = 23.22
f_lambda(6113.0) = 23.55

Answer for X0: 1.02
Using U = 419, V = 427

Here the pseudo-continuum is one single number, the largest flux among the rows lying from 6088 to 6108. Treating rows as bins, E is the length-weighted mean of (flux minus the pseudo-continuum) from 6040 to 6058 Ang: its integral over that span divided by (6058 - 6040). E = 0.35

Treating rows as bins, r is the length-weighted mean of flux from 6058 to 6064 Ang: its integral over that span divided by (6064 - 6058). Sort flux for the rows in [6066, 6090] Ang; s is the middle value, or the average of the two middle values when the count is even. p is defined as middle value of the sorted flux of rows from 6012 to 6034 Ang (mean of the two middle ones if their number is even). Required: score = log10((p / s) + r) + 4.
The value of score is 5.42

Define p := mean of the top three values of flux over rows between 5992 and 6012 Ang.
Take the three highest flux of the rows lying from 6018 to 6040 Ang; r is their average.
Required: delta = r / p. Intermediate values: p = 22.3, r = 24.7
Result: 1.11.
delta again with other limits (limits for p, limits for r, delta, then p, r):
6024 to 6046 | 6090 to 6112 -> 0.96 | 24.7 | 23.8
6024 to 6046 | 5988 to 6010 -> 0.90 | 24.7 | 22.3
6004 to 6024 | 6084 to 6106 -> 1.00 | 23.8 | 23.8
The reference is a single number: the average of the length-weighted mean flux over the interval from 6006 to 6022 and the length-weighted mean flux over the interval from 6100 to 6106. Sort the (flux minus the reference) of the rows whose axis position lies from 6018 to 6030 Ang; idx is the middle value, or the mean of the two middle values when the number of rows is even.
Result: 1.5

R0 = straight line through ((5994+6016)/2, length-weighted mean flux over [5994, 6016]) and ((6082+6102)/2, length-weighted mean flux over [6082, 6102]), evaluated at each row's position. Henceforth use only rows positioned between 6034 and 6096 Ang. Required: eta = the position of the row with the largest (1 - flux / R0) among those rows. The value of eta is 6089.0 Ang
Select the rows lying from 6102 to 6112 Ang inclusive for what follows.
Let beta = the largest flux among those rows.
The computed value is 23.22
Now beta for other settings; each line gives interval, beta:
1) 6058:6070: 25.2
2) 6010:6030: 24.96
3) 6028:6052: 24.96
